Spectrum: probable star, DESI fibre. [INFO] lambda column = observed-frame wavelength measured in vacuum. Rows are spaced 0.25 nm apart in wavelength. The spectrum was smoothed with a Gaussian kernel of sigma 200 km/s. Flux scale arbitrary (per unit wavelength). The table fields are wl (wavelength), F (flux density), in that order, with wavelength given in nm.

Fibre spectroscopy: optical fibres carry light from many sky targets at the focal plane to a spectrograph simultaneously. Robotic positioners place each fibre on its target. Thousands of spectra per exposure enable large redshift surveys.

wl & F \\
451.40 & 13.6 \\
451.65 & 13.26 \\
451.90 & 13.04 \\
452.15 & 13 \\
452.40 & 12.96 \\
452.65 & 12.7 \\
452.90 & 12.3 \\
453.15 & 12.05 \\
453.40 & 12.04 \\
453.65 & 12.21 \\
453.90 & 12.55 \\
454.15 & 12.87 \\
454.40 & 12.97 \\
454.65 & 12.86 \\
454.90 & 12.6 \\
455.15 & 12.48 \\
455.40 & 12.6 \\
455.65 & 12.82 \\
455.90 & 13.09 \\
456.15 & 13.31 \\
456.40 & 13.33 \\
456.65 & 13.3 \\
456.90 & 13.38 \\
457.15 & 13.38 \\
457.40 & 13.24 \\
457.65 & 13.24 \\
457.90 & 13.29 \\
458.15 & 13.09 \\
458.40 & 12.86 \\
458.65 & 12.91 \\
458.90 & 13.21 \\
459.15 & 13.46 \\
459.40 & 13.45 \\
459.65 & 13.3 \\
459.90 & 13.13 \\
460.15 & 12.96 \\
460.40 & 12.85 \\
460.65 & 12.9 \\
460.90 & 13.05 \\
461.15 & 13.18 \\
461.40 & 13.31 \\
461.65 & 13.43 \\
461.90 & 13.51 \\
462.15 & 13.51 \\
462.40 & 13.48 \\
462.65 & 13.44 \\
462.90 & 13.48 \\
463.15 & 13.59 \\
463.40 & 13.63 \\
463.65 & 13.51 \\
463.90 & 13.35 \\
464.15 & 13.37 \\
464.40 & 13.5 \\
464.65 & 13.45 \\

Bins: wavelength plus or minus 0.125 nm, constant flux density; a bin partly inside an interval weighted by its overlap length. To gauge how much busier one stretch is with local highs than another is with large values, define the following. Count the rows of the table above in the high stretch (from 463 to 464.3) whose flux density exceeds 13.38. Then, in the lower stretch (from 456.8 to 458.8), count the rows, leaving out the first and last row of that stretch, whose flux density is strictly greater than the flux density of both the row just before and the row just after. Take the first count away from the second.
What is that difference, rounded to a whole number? -2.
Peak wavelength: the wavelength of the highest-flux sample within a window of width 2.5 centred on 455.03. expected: 456.15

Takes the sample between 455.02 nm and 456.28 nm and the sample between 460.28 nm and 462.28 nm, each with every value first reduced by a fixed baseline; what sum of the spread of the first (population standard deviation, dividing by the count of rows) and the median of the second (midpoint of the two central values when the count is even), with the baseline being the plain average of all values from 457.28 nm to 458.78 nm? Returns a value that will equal 0.45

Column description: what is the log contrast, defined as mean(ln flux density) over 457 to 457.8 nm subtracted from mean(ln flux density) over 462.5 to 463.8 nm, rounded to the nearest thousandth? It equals 0.018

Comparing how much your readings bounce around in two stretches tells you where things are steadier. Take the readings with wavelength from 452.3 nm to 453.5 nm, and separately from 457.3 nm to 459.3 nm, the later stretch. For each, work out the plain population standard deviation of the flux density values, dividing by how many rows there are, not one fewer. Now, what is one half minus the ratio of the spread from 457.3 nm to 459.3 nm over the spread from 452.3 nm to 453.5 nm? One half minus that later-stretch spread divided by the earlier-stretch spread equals -0.01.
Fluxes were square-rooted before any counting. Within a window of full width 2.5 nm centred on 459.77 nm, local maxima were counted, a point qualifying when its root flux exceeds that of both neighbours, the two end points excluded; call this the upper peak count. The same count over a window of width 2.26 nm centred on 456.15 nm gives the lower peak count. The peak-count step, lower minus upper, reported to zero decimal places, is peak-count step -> 0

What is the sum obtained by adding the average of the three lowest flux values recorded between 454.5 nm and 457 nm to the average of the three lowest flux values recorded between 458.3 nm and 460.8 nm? 25.4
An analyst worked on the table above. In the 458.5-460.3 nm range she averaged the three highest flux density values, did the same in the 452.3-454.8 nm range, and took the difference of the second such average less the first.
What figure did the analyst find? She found -0.47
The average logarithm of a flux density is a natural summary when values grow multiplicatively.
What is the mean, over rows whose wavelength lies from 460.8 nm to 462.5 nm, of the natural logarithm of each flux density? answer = 2.59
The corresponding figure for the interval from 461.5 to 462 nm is 2.60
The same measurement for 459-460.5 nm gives 2.58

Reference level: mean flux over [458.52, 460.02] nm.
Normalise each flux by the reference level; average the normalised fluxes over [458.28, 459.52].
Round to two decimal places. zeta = 1.00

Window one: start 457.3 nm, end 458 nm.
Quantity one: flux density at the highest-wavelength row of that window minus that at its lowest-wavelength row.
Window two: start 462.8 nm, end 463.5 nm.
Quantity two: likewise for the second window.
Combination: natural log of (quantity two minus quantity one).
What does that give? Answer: -2.3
